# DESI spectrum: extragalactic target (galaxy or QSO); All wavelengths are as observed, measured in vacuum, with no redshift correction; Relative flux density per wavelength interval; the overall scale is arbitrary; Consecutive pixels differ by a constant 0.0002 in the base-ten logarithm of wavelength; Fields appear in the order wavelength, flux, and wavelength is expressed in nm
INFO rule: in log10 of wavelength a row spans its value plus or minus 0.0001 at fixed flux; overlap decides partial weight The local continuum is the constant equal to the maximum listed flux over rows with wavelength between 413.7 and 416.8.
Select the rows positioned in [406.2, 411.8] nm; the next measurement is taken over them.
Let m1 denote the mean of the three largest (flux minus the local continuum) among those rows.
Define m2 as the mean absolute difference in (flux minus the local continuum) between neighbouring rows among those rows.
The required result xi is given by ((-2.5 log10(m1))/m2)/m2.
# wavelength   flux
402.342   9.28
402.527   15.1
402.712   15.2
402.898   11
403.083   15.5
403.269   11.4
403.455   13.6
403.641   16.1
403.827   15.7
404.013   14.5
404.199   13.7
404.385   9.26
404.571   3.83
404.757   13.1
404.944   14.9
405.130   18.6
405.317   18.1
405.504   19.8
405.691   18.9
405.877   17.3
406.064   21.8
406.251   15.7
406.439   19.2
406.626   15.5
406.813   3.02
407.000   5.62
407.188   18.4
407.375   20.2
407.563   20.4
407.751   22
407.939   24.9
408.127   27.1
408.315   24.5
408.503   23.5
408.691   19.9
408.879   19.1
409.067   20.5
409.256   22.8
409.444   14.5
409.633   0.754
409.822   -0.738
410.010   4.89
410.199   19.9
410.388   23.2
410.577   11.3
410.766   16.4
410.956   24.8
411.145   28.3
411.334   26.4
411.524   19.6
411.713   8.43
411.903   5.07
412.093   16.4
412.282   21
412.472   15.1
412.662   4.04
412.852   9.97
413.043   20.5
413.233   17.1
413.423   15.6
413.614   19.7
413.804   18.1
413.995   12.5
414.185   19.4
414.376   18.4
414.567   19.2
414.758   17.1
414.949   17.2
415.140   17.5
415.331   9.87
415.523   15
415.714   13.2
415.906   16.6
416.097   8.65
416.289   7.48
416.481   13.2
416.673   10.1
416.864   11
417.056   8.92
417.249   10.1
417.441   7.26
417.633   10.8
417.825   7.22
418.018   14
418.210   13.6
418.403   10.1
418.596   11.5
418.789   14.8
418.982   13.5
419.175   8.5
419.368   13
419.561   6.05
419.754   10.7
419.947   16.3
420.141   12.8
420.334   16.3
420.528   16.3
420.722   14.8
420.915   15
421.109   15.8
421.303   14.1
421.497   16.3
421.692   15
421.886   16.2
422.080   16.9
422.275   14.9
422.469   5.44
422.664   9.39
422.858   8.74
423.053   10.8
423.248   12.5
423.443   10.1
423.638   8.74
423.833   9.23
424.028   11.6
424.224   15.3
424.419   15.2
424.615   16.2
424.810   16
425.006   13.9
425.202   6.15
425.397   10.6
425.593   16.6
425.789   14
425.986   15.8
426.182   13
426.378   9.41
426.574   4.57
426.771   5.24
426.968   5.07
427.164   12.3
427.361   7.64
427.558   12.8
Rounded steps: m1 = 7.9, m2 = 5.2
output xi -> -0.08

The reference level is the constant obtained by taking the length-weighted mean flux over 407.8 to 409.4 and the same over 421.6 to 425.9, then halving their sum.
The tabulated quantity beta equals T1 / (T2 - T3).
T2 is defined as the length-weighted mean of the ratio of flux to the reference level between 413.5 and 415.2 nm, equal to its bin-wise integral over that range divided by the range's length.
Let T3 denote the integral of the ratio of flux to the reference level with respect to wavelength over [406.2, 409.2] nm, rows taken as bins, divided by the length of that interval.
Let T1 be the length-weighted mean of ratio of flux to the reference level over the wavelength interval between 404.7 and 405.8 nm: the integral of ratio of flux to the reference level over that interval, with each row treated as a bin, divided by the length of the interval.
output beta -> -15.0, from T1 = 0.99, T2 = 1.01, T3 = 1.08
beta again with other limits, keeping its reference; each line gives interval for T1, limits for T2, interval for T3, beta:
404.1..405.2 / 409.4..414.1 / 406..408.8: -3.2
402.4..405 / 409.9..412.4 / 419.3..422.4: 4.5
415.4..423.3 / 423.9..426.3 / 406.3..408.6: -2.4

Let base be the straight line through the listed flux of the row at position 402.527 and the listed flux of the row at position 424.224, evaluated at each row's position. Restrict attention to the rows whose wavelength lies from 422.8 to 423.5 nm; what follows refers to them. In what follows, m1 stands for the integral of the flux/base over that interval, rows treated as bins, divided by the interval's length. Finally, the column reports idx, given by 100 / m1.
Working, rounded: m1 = 0.70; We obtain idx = 143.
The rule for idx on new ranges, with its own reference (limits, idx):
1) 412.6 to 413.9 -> 99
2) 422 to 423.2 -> 139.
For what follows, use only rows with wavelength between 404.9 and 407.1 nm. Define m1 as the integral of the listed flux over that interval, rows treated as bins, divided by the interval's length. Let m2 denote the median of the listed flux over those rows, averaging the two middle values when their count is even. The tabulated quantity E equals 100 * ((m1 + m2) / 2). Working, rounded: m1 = 16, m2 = 18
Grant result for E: 1671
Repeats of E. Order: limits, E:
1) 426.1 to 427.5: 795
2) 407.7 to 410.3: 1876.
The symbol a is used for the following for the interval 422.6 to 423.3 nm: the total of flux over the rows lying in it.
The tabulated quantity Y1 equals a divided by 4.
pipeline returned 10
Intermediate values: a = 41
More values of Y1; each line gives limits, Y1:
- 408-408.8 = 24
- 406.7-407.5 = 12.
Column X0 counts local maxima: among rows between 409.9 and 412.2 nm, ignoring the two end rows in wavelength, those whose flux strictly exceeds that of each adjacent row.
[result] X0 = 2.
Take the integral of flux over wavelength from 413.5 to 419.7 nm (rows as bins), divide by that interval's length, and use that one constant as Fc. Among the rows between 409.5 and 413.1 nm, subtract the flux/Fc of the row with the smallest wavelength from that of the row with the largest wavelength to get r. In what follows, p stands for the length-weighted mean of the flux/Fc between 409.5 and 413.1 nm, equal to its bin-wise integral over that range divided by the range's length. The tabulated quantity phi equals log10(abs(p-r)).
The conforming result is -0.4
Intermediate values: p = 1.12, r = 1.5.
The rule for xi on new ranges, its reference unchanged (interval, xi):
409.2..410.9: -0.02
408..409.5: -0.23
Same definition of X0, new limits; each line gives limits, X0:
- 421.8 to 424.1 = 3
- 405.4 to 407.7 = 2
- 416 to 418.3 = 5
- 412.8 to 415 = 4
